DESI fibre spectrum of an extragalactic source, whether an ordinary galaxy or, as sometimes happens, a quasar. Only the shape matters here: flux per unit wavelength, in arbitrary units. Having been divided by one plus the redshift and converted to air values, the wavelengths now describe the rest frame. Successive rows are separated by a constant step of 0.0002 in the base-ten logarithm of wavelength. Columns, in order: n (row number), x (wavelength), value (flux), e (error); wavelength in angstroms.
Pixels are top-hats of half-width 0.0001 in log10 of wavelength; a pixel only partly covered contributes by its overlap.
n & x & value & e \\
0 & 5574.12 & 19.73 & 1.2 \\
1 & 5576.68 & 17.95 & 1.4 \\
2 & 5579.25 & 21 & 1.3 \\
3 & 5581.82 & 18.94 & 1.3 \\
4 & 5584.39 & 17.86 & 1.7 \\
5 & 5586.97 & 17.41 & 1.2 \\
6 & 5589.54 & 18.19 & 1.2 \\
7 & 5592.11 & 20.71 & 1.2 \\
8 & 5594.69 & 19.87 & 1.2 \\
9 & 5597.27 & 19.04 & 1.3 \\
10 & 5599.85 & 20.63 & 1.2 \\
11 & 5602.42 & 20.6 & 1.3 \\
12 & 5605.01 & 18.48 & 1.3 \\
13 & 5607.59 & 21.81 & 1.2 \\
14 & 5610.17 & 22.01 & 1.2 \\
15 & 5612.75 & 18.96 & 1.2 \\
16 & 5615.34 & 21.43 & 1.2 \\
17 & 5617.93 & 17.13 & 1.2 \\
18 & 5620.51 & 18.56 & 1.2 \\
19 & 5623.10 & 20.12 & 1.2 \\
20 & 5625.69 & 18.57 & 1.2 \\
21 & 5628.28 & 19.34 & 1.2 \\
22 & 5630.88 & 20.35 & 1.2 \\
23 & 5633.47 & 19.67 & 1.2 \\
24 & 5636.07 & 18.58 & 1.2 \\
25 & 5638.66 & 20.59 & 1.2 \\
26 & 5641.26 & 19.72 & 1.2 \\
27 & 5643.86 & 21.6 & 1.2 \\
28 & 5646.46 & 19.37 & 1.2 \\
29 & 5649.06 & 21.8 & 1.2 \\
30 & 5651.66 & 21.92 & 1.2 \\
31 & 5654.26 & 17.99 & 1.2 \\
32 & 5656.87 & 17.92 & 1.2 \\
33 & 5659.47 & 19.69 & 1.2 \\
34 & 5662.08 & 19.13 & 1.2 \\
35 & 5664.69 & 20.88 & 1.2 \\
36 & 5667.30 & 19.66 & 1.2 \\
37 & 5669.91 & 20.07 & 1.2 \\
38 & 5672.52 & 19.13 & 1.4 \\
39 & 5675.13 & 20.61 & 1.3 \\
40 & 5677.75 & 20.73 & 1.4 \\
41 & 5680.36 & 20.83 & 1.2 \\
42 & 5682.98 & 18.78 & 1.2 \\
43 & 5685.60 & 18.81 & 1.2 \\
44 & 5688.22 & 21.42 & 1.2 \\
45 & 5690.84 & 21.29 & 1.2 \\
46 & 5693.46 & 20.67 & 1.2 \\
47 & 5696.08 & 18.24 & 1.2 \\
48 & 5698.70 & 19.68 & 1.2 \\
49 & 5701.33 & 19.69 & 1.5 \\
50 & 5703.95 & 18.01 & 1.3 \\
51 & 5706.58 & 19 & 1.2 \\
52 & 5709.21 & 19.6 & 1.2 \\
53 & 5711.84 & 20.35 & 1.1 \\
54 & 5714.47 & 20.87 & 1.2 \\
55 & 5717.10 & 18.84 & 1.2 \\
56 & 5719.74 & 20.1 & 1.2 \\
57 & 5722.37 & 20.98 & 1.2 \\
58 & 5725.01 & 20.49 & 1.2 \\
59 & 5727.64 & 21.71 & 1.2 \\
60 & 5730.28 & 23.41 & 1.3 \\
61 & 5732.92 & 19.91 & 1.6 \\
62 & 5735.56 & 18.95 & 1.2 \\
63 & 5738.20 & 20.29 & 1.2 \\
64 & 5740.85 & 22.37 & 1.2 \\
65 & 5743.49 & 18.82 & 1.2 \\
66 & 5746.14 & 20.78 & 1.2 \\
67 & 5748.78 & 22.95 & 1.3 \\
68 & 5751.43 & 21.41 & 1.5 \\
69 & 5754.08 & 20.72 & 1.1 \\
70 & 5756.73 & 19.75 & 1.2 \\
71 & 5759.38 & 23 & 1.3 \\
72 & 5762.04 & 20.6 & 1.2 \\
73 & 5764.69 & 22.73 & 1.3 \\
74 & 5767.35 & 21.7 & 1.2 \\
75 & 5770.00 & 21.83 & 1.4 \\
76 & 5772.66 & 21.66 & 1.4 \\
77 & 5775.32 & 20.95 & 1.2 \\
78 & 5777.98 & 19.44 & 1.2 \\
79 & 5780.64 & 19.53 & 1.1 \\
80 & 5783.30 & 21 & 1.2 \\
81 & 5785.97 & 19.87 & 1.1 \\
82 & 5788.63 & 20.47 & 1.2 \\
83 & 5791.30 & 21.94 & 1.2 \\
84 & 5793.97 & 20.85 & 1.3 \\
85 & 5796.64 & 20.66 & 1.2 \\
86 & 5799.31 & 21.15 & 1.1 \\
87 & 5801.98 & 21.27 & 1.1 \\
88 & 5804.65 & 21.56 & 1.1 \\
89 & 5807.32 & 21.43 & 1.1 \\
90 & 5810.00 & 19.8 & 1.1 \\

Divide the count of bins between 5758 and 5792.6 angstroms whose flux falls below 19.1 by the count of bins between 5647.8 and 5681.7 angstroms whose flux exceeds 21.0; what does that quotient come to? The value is 0.0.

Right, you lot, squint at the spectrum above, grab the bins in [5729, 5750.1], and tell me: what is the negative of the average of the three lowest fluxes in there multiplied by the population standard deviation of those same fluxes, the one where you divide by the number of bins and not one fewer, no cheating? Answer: -32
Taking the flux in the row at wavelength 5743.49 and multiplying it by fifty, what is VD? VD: 941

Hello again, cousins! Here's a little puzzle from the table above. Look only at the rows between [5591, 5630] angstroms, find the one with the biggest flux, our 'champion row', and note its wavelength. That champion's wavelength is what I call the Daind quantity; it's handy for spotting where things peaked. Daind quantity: 5610.17 angstroms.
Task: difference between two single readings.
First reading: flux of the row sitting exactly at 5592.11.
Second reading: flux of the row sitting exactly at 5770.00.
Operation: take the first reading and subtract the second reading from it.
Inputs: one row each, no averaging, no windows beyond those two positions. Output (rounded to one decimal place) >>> -1.1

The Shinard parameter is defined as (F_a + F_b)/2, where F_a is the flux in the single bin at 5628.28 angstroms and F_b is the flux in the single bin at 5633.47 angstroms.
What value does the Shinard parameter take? 19.5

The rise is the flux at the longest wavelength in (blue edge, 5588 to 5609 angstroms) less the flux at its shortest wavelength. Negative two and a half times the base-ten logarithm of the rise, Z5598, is -1.4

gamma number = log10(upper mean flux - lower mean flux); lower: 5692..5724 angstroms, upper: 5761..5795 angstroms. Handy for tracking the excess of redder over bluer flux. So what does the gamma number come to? 0.11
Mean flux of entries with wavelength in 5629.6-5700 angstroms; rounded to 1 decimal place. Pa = 20.0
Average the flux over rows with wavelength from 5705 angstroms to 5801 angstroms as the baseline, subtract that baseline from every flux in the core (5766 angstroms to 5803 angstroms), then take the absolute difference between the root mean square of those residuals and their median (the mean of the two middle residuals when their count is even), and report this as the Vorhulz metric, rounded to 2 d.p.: 0.61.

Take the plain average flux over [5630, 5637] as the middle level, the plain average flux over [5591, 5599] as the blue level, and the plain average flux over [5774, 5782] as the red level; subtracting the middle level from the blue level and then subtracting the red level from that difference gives -19.6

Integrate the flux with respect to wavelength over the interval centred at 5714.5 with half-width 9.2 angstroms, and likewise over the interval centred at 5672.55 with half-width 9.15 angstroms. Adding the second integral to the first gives 738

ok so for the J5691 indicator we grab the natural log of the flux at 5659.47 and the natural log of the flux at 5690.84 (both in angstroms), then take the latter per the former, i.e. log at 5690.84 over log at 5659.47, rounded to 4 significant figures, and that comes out 1.026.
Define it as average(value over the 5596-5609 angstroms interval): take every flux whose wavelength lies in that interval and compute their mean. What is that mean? 20.1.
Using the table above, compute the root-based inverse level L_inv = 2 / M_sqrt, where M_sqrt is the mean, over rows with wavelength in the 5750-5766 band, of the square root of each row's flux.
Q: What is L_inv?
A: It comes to 0.433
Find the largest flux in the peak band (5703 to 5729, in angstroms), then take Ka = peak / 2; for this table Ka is 10.9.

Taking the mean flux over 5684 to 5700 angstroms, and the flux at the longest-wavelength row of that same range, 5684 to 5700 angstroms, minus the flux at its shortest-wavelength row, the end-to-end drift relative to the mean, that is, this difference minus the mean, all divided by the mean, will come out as -0.96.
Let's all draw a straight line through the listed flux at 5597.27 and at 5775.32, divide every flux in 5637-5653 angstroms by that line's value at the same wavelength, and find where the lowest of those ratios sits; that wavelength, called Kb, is 5646.46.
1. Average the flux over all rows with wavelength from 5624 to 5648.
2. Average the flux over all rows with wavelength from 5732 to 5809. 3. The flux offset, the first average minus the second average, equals -1.2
